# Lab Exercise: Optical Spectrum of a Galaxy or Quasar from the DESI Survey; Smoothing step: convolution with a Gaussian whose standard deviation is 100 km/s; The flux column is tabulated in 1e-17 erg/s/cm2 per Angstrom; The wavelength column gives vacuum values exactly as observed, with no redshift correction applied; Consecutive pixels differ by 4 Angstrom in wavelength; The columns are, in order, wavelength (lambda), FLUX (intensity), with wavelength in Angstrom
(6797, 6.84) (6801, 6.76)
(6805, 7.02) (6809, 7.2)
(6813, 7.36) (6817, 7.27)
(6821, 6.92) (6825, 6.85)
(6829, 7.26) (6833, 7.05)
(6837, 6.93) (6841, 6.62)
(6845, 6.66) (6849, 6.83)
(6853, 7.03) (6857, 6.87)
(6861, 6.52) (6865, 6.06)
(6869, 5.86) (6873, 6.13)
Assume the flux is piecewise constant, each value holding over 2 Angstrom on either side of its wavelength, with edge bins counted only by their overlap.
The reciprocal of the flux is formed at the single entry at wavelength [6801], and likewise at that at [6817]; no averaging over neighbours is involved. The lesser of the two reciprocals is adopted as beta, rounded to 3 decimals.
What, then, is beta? 0.138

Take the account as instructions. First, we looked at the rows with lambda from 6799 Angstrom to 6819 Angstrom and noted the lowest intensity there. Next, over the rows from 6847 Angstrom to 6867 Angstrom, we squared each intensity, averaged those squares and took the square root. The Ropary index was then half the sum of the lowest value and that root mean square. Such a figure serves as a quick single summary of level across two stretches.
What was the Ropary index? 6.72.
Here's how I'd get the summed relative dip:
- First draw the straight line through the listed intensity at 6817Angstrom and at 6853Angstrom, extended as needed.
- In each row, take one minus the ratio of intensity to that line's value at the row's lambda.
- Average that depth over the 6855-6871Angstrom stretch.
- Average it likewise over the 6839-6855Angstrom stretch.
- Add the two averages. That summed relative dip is 0.13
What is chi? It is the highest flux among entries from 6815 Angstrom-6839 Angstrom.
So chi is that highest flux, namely 7.27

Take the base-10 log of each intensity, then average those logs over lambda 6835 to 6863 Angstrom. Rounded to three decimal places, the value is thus 0.831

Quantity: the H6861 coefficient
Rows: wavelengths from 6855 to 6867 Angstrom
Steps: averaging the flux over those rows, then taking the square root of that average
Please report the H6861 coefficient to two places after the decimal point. 2.55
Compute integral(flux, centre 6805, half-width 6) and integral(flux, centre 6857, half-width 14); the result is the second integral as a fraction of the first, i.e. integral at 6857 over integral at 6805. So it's 2.2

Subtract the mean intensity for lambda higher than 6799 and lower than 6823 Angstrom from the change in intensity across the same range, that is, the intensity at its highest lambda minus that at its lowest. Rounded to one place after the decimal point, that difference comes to -6.9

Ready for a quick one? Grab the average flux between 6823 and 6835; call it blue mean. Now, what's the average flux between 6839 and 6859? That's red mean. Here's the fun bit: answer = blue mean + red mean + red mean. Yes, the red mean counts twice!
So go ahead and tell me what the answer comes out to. 20.7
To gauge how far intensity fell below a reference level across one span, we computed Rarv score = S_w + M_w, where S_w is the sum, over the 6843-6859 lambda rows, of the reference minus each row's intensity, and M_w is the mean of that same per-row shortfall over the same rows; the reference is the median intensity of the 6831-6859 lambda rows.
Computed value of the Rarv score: 0.11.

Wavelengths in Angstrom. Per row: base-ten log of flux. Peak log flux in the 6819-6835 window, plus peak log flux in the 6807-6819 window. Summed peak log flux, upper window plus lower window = 1.73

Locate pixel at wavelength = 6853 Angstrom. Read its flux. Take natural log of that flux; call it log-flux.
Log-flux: 1.95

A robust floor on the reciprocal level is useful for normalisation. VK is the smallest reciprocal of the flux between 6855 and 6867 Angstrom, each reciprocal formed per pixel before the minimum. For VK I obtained 0.146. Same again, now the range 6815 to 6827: 0.138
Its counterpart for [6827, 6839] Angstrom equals 0.138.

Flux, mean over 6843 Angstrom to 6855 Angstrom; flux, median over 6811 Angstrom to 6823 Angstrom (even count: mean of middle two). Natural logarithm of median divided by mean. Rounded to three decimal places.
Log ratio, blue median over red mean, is 0.061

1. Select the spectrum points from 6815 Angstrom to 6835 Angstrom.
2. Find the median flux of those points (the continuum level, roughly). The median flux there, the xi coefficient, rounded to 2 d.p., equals 7.05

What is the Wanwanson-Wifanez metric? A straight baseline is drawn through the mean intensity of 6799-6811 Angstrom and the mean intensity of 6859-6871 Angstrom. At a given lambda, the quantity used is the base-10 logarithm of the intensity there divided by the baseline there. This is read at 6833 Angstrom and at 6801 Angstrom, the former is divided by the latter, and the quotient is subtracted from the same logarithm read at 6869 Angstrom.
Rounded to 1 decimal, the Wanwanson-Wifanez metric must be 1.6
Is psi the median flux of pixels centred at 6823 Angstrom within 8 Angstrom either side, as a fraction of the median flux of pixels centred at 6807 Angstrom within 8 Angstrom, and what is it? 1.00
